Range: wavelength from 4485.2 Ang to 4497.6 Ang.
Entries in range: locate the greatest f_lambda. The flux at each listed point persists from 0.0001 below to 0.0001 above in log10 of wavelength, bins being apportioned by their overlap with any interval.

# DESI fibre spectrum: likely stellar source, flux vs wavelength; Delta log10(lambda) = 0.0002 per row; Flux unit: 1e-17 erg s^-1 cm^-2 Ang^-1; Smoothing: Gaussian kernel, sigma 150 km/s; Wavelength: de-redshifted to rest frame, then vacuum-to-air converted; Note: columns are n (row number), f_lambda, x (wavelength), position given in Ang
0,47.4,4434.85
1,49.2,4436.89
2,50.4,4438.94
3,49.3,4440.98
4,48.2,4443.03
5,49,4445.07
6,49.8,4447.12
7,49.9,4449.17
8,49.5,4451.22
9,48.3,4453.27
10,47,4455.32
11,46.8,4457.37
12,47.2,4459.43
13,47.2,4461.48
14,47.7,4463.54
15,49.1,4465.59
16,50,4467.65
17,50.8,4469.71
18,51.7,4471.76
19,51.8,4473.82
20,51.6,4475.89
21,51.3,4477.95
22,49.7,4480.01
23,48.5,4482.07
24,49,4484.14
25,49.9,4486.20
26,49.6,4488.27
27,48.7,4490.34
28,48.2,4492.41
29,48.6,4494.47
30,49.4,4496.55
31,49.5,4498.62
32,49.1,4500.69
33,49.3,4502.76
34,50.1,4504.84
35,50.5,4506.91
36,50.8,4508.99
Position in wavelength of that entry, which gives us 4486.20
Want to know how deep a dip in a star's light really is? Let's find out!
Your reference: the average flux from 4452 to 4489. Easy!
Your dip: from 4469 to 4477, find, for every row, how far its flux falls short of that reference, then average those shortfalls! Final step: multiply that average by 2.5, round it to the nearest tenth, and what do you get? -5.5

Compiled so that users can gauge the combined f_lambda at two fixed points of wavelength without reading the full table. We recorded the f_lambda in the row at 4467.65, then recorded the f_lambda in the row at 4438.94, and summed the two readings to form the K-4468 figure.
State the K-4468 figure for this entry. 100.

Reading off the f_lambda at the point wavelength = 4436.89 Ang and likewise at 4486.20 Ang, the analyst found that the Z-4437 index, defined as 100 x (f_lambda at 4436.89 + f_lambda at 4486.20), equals 9910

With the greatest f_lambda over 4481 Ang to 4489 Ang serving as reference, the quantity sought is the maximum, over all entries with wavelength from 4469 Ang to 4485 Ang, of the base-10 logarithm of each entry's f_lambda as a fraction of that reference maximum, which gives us 0.016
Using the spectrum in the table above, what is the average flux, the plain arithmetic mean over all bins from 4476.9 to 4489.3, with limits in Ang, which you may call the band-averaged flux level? 49.7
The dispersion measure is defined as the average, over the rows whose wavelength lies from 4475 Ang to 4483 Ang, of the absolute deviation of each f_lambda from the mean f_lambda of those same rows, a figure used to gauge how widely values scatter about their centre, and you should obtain 1.2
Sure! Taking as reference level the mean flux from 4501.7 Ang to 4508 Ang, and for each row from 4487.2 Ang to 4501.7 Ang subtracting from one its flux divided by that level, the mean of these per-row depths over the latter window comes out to 0.02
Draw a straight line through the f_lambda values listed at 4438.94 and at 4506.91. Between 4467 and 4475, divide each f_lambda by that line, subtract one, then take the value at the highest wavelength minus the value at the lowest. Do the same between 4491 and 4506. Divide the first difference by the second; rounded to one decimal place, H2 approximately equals 1.0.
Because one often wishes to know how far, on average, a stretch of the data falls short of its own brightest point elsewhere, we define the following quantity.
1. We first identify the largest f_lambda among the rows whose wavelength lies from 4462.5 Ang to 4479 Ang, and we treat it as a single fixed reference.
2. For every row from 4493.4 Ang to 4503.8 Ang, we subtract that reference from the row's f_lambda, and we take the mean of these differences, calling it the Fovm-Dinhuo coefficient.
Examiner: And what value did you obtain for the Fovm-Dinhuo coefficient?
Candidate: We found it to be -2.62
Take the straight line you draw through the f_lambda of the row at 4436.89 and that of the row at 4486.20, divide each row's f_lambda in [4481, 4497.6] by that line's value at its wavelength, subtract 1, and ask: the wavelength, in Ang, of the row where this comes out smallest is 4492.41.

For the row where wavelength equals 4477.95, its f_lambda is 51.3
